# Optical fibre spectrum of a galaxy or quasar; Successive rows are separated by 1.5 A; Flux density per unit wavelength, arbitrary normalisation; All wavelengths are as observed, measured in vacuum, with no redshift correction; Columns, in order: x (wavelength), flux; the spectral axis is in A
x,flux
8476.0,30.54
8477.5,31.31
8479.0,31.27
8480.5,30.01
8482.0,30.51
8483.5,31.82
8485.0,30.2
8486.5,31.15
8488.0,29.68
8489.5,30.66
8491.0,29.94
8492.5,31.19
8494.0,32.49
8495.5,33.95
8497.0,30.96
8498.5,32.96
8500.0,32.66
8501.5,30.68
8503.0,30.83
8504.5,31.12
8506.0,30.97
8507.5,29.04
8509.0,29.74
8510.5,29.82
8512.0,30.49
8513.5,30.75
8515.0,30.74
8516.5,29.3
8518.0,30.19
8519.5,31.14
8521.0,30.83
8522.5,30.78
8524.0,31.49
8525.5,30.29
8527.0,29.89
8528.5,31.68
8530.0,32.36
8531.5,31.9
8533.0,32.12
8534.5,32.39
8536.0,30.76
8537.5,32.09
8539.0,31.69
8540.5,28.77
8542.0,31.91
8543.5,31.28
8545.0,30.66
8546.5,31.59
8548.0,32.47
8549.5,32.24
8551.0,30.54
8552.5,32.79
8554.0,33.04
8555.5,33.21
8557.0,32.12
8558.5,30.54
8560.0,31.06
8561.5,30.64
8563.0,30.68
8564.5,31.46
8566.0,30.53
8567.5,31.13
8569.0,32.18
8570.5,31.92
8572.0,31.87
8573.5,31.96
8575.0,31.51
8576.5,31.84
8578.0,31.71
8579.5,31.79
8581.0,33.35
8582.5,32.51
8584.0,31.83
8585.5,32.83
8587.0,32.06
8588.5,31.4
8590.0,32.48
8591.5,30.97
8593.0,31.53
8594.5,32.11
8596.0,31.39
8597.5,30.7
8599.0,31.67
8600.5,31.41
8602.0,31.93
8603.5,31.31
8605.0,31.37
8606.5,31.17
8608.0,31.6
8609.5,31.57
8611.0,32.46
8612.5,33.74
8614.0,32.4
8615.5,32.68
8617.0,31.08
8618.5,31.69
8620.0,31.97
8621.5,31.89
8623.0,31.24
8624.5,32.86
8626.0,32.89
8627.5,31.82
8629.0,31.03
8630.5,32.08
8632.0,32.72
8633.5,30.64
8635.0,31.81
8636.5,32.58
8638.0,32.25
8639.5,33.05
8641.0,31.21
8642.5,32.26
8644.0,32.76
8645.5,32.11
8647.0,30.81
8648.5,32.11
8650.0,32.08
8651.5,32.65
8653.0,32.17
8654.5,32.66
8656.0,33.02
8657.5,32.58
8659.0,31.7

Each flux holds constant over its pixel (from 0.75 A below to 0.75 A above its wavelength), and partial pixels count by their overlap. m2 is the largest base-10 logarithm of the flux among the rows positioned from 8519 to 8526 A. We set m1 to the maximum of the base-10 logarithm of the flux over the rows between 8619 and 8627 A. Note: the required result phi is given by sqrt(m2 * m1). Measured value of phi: 1.51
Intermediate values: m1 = 1.52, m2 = 1.50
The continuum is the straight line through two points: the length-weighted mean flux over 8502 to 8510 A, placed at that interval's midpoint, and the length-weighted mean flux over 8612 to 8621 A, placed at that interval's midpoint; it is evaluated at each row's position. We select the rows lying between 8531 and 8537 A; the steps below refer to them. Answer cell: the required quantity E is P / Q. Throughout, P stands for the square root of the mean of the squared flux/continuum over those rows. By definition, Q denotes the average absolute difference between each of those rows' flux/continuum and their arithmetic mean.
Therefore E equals 59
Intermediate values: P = 1.032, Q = 0.0174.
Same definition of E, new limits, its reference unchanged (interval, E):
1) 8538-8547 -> 37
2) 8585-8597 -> 58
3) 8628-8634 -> 40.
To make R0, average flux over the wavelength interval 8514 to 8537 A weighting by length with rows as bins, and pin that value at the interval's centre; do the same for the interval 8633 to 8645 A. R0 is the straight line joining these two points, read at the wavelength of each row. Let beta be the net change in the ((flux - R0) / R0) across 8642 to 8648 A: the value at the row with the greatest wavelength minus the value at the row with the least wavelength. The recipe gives -0.05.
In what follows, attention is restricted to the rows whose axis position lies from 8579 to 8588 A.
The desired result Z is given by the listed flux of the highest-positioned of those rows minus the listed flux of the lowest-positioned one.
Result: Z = 0.3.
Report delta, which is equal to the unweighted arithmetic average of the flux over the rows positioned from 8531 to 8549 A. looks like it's 31.5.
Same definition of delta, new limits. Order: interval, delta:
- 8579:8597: 32.0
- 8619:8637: 32.0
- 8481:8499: 31.3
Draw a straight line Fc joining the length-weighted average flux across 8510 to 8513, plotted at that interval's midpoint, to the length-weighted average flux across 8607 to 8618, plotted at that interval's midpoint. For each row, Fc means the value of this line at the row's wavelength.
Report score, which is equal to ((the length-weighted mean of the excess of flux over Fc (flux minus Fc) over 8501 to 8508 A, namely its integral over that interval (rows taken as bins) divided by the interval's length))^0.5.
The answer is 0.7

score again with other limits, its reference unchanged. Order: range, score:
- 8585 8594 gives 0.3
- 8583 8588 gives 0.7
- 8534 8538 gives 1.0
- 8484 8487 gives 1.0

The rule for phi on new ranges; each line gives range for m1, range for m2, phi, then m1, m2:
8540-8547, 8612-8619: 1.52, 1.50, 1.53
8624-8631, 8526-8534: 1.51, 1.52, 1.51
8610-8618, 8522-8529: 1.51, 1.53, 1.50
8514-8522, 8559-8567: 1.50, 1.49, 1.50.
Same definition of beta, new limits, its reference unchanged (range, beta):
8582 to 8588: -0.02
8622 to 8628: 0.02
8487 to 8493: 0.05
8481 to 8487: 0.02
